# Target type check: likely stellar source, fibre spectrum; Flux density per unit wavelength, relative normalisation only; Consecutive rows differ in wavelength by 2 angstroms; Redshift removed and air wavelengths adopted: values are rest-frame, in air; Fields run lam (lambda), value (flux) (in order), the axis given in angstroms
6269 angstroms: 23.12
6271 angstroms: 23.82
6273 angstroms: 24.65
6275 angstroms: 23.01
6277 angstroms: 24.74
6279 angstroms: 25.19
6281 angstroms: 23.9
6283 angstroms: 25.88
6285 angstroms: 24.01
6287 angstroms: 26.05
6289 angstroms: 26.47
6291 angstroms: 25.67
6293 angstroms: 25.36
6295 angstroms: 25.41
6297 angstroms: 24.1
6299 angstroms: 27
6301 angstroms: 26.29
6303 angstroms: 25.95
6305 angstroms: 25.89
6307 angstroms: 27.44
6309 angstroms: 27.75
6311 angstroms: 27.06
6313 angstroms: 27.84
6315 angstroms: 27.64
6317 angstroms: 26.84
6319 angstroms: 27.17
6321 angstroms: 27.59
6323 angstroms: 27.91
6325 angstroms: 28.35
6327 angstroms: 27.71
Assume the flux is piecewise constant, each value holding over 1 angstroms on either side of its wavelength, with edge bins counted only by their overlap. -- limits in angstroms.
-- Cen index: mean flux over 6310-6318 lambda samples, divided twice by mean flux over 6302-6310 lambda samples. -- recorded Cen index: 0.038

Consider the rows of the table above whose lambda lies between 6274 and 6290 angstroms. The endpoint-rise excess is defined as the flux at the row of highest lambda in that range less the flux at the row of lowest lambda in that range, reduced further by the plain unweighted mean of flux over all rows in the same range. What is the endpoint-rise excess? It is -21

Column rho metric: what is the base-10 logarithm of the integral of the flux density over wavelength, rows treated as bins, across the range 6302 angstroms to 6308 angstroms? 2.20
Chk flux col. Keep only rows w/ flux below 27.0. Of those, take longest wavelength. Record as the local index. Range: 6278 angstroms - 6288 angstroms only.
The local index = 6287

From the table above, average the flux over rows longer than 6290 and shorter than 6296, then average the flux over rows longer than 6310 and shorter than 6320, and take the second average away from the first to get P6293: -1.83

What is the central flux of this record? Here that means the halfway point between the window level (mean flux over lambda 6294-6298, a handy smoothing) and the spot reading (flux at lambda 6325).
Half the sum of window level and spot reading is 26.6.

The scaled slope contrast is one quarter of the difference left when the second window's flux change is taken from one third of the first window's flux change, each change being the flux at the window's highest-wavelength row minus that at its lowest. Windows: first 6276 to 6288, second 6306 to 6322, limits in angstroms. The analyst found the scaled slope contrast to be 0.1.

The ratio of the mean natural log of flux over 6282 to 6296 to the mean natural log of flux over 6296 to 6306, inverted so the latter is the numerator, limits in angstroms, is 1.00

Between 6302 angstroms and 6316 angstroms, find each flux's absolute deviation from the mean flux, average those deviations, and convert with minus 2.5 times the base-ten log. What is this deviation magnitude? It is 0.44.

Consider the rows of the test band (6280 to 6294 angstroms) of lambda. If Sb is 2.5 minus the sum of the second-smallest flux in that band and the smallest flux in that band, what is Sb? -45.4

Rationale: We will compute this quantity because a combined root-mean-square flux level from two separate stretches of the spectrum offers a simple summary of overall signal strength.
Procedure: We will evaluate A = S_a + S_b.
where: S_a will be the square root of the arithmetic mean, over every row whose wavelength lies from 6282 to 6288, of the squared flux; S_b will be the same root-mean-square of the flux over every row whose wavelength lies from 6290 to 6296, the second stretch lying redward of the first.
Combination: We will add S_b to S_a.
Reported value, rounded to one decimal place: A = 50.8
